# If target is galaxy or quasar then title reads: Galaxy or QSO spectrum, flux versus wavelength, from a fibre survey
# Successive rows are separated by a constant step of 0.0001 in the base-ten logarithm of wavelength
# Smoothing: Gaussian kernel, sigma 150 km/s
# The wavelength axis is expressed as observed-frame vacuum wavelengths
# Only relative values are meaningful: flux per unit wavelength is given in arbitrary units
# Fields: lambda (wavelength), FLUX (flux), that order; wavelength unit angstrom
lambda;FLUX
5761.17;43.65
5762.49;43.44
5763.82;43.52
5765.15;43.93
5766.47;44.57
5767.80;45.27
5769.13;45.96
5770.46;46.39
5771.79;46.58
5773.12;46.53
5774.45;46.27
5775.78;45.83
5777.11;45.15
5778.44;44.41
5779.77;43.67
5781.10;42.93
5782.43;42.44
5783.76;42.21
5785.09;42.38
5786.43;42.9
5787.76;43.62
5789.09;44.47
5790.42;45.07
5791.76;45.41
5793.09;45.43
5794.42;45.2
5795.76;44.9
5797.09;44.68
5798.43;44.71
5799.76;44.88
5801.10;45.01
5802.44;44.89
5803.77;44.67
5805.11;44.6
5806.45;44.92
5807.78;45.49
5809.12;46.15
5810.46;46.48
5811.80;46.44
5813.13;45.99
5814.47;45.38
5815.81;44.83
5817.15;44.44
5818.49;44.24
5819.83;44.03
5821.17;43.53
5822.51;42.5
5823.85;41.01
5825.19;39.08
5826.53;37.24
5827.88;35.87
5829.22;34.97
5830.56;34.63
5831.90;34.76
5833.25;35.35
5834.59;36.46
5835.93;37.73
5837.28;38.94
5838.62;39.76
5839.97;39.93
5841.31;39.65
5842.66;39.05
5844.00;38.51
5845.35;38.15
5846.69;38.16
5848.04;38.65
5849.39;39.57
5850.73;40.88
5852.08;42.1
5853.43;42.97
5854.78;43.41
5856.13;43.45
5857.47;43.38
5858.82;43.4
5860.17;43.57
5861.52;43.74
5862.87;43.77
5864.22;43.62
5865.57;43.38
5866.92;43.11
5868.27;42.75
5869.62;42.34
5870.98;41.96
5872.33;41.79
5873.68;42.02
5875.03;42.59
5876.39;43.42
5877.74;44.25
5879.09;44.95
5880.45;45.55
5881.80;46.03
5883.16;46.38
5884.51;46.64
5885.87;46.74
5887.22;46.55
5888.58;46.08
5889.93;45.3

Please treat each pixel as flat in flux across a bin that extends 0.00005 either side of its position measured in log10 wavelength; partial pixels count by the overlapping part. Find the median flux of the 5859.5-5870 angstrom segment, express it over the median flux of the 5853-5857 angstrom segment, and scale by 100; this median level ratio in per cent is 100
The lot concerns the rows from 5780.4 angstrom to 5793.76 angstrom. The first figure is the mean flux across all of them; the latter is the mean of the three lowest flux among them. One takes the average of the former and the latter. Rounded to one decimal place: 43.0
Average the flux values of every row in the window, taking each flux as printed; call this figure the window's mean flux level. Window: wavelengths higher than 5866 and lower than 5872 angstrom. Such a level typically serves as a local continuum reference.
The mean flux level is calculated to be 42.5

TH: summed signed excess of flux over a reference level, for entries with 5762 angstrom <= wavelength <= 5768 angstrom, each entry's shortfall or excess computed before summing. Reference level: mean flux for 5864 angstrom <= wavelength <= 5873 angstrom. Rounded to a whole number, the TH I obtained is 7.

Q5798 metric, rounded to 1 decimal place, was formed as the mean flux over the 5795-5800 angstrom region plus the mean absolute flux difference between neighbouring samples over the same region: 44.9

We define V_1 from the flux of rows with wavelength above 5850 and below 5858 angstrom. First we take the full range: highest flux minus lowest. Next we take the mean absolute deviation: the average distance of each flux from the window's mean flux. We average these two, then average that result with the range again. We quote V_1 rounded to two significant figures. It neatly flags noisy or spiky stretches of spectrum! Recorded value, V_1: 2.1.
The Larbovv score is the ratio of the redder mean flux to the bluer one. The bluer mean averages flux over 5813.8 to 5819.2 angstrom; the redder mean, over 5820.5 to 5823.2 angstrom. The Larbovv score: 0.96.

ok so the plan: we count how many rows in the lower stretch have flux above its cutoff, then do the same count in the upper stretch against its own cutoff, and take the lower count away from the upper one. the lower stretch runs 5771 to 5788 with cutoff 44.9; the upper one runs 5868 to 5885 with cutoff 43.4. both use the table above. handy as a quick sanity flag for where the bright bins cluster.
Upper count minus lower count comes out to 2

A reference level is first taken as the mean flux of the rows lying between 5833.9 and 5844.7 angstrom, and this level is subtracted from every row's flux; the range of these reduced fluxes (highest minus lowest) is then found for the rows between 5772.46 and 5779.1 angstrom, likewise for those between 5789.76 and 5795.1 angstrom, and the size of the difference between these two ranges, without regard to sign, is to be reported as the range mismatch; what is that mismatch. 1.8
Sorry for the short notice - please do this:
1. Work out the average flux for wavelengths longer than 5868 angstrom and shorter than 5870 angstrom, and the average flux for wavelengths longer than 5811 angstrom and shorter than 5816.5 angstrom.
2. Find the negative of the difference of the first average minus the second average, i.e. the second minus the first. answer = 3.1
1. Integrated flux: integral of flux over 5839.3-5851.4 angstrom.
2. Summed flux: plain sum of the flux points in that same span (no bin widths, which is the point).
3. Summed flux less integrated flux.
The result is -122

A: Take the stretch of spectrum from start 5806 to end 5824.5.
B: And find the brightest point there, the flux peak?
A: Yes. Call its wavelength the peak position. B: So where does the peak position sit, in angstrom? 5810.46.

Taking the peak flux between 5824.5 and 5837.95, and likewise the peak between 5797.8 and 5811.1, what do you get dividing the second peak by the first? 1.19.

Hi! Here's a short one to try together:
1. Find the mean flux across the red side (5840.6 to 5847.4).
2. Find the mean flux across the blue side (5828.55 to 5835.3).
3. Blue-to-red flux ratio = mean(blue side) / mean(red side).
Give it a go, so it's 0.91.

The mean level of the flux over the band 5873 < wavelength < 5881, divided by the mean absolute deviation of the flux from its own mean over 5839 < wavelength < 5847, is 69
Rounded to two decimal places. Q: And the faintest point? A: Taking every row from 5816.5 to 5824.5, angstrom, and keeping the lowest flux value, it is 41.01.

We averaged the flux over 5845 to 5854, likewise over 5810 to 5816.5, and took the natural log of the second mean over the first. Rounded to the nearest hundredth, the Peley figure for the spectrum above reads 0.13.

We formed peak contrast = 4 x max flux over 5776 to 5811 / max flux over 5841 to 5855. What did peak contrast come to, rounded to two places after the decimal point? 4.28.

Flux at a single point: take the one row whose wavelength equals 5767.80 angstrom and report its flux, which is 45.27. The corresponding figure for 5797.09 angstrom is 44.68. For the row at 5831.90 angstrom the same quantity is 34.76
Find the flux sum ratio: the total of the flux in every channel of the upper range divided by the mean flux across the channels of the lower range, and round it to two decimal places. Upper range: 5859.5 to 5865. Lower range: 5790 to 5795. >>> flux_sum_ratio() 3.86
